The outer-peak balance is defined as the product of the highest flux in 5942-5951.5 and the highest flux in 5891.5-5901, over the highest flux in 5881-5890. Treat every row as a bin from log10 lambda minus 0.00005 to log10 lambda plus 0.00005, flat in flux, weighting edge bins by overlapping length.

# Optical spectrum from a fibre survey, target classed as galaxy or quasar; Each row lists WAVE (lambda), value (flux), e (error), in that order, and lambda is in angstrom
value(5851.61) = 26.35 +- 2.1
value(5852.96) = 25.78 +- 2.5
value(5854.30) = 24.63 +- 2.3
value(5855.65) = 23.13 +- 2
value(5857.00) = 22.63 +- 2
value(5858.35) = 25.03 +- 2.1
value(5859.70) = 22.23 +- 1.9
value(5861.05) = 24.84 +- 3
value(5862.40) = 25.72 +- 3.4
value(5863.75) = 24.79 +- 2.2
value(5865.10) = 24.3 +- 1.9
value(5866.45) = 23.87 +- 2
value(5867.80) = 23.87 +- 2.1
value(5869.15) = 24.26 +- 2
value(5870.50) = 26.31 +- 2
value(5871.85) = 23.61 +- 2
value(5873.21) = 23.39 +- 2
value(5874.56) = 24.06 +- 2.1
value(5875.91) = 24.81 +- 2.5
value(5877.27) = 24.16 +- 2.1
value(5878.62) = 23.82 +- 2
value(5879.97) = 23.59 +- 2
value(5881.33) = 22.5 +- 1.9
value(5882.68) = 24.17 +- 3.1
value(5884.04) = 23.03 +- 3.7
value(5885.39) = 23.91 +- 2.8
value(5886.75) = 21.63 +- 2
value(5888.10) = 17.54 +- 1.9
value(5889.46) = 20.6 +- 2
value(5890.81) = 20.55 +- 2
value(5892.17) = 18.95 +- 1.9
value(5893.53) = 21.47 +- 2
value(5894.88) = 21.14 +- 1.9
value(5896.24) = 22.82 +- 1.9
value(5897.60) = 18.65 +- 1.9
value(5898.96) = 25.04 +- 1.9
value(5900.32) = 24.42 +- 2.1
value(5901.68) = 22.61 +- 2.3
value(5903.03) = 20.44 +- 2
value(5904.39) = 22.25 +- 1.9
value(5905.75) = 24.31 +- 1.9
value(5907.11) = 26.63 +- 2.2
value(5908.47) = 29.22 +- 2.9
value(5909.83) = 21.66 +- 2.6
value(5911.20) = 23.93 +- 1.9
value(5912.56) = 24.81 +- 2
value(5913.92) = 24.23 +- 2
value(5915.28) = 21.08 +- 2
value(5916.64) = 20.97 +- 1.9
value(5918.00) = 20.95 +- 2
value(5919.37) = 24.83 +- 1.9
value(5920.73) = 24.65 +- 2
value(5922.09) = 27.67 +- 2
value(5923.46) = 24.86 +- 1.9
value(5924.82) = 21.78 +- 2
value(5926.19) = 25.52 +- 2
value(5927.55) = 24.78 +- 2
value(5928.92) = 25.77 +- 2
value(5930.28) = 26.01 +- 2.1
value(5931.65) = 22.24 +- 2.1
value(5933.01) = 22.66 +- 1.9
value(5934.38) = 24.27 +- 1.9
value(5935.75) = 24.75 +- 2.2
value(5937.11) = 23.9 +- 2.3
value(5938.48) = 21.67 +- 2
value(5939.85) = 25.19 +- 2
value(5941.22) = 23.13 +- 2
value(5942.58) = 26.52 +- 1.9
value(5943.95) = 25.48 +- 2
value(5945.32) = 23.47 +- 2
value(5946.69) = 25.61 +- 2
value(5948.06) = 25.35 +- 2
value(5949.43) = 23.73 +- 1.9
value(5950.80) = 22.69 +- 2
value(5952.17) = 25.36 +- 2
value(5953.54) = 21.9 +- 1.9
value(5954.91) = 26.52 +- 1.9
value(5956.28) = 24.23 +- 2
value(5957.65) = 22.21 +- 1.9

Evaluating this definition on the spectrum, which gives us 27.5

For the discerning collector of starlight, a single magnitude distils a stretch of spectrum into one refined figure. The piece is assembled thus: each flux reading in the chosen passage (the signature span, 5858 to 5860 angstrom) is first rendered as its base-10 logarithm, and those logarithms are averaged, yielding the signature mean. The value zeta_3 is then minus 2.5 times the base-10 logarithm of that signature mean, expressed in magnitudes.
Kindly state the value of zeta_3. -0.344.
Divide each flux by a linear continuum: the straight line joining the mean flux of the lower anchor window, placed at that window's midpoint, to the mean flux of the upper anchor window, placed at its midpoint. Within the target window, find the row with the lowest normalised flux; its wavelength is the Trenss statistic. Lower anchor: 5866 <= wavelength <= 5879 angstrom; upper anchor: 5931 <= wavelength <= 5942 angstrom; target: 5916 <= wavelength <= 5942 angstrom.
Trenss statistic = 5918.00 angstrom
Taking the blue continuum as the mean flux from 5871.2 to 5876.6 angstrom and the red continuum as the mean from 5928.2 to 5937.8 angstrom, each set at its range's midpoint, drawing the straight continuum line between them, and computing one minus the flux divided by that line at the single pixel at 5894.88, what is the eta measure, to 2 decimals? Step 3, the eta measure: 0.12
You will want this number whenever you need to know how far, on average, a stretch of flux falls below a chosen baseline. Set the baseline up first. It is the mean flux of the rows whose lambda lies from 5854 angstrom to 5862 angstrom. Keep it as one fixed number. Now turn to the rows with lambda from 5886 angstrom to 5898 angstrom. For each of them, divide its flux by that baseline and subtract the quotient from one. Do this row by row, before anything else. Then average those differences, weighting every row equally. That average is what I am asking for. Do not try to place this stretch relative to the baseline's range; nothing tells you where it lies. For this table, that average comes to 0.14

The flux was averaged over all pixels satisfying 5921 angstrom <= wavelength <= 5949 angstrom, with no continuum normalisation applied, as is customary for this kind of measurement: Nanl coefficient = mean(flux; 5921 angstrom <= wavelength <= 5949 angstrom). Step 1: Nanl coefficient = 24.5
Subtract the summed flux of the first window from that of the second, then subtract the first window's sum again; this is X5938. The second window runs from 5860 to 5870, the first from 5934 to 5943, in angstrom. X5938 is -167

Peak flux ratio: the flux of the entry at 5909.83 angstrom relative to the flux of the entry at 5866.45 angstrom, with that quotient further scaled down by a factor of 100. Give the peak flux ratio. 0.0091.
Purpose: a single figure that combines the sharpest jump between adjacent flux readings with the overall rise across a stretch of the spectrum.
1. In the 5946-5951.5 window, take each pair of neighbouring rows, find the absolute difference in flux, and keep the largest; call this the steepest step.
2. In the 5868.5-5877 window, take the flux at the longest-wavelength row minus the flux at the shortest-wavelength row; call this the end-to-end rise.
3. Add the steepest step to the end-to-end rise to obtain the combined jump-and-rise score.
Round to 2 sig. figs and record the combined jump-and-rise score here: 2.2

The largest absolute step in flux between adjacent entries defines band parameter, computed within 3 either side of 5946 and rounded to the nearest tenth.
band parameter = 2.1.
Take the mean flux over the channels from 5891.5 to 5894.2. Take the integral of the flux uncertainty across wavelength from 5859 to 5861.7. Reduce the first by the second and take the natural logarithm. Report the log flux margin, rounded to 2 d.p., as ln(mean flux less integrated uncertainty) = 2.61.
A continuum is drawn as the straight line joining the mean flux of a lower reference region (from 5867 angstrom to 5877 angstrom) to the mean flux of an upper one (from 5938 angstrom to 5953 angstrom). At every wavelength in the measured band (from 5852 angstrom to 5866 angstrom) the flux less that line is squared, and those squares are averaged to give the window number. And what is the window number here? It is 1.4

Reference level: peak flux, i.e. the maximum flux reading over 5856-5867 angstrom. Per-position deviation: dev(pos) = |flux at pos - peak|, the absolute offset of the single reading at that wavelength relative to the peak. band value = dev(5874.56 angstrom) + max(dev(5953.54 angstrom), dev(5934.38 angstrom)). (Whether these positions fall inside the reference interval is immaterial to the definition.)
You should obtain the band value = 5.5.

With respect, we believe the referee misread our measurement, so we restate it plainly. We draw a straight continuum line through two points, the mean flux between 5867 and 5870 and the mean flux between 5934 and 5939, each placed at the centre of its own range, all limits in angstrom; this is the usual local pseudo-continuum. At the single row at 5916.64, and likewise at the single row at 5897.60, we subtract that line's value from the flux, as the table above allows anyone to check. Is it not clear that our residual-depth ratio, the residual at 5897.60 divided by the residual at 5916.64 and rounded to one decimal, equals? 1.9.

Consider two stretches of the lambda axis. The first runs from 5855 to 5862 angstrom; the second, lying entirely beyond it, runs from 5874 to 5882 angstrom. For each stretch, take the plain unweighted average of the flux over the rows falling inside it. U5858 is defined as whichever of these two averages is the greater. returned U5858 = 23.8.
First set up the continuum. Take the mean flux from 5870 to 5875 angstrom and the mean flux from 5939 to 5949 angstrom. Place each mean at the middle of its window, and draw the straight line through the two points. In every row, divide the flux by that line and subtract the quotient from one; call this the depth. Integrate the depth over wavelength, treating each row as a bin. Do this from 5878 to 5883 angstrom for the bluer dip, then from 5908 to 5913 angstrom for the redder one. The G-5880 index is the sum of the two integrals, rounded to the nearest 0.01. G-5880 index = 0.15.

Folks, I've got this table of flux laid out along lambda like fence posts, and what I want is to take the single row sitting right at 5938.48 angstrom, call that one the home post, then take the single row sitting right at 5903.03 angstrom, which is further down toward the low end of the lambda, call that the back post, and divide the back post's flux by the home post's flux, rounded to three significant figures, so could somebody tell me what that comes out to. 0.943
